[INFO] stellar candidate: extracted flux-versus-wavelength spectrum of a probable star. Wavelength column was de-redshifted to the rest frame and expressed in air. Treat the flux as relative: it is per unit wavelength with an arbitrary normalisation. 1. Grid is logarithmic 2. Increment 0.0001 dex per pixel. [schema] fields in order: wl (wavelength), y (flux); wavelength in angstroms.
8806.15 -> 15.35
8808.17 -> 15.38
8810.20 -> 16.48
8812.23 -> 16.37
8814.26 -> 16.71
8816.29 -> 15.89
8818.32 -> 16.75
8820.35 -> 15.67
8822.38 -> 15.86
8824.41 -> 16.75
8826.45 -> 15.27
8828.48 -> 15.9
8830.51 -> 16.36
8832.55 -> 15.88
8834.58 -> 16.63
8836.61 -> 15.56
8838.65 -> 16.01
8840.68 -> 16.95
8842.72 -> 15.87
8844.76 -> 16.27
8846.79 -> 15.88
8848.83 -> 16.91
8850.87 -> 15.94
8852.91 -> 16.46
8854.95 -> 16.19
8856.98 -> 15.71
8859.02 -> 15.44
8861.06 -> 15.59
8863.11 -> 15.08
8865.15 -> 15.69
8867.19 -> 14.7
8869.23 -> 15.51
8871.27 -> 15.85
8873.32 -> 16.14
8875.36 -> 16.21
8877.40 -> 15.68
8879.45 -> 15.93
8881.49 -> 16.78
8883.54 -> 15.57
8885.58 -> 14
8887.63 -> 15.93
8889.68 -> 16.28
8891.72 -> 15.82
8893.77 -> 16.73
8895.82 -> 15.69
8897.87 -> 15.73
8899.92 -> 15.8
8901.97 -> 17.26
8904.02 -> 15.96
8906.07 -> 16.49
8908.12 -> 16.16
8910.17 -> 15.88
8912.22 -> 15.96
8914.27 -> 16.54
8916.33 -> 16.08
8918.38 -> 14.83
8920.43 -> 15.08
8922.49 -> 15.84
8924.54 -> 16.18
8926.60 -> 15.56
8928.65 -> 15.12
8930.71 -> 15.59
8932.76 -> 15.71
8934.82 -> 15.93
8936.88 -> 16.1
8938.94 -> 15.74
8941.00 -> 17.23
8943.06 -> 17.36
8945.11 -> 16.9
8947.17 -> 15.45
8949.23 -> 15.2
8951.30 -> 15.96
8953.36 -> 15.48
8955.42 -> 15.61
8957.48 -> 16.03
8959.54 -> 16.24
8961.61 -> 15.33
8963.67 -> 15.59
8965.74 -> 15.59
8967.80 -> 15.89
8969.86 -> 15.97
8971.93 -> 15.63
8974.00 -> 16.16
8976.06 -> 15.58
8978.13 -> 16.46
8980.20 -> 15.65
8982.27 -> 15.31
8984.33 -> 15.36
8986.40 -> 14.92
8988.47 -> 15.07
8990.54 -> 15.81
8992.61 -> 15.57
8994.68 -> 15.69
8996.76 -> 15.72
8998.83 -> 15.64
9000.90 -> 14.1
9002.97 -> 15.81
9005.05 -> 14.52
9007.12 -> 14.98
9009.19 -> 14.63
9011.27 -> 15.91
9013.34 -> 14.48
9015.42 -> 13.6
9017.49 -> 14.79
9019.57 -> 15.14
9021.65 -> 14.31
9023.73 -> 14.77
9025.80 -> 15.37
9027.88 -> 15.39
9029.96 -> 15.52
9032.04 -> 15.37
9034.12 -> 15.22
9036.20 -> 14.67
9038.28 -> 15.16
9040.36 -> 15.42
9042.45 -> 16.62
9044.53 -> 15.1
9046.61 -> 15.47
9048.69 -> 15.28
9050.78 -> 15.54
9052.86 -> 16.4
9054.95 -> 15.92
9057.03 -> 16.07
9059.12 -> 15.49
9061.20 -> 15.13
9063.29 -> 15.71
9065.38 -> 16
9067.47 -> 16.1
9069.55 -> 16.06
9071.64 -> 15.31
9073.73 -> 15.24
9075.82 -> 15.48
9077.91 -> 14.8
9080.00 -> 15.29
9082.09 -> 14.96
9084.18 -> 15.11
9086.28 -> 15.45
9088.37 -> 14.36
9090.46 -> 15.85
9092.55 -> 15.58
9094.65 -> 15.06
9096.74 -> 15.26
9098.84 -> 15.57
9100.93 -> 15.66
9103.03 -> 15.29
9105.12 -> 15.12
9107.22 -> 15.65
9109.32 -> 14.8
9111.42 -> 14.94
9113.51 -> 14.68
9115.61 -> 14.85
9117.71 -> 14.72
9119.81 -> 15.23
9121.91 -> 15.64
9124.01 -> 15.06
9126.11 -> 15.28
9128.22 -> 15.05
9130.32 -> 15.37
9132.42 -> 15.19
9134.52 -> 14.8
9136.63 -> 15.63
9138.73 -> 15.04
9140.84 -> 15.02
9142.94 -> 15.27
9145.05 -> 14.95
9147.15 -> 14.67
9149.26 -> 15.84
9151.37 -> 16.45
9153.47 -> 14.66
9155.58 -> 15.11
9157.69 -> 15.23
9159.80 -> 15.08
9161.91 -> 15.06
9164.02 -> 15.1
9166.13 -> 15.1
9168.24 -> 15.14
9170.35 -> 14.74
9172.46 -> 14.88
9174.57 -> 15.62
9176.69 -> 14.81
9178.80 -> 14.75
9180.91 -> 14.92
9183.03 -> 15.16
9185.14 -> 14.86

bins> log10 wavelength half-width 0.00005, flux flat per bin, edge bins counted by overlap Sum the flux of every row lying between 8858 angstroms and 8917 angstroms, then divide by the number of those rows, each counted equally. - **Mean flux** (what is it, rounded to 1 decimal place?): 15.9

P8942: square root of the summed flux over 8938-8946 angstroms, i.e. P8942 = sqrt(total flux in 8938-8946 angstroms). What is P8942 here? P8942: 8.2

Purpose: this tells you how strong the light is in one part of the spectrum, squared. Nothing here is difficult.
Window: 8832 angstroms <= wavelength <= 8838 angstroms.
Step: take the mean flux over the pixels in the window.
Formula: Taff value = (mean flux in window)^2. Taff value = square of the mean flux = 257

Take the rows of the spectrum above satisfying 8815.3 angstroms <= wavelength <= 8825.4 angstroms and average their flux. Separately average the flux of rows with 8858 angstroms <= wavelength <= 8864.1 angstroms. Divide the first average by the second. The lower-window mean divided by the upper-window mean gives 1.05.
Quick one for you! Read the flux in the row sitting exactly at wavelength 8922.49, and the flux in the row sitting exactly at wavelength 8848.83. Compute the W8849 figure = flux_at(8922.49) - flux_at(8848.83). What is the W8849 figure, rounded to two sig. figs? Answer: -1.1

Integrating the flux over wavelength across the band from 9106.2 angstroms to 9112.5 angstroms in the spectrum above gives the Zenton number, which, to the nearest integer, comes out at 95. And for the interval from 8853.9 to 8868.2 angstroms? 221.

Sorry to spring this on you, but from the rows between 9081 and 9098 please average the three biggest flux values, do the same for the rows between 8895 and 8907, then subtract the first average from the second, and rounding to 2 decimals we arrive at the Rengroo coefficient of 0.94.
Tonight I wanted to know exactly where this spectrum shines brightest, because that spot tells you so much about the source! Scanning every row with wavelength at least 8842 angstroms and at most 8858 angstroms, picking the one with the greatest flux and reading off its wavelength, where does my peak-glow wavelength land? 8848.83 angstroms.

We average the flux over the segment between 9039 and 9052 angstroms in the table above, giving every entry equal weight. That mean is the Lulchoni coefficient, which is 15.57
